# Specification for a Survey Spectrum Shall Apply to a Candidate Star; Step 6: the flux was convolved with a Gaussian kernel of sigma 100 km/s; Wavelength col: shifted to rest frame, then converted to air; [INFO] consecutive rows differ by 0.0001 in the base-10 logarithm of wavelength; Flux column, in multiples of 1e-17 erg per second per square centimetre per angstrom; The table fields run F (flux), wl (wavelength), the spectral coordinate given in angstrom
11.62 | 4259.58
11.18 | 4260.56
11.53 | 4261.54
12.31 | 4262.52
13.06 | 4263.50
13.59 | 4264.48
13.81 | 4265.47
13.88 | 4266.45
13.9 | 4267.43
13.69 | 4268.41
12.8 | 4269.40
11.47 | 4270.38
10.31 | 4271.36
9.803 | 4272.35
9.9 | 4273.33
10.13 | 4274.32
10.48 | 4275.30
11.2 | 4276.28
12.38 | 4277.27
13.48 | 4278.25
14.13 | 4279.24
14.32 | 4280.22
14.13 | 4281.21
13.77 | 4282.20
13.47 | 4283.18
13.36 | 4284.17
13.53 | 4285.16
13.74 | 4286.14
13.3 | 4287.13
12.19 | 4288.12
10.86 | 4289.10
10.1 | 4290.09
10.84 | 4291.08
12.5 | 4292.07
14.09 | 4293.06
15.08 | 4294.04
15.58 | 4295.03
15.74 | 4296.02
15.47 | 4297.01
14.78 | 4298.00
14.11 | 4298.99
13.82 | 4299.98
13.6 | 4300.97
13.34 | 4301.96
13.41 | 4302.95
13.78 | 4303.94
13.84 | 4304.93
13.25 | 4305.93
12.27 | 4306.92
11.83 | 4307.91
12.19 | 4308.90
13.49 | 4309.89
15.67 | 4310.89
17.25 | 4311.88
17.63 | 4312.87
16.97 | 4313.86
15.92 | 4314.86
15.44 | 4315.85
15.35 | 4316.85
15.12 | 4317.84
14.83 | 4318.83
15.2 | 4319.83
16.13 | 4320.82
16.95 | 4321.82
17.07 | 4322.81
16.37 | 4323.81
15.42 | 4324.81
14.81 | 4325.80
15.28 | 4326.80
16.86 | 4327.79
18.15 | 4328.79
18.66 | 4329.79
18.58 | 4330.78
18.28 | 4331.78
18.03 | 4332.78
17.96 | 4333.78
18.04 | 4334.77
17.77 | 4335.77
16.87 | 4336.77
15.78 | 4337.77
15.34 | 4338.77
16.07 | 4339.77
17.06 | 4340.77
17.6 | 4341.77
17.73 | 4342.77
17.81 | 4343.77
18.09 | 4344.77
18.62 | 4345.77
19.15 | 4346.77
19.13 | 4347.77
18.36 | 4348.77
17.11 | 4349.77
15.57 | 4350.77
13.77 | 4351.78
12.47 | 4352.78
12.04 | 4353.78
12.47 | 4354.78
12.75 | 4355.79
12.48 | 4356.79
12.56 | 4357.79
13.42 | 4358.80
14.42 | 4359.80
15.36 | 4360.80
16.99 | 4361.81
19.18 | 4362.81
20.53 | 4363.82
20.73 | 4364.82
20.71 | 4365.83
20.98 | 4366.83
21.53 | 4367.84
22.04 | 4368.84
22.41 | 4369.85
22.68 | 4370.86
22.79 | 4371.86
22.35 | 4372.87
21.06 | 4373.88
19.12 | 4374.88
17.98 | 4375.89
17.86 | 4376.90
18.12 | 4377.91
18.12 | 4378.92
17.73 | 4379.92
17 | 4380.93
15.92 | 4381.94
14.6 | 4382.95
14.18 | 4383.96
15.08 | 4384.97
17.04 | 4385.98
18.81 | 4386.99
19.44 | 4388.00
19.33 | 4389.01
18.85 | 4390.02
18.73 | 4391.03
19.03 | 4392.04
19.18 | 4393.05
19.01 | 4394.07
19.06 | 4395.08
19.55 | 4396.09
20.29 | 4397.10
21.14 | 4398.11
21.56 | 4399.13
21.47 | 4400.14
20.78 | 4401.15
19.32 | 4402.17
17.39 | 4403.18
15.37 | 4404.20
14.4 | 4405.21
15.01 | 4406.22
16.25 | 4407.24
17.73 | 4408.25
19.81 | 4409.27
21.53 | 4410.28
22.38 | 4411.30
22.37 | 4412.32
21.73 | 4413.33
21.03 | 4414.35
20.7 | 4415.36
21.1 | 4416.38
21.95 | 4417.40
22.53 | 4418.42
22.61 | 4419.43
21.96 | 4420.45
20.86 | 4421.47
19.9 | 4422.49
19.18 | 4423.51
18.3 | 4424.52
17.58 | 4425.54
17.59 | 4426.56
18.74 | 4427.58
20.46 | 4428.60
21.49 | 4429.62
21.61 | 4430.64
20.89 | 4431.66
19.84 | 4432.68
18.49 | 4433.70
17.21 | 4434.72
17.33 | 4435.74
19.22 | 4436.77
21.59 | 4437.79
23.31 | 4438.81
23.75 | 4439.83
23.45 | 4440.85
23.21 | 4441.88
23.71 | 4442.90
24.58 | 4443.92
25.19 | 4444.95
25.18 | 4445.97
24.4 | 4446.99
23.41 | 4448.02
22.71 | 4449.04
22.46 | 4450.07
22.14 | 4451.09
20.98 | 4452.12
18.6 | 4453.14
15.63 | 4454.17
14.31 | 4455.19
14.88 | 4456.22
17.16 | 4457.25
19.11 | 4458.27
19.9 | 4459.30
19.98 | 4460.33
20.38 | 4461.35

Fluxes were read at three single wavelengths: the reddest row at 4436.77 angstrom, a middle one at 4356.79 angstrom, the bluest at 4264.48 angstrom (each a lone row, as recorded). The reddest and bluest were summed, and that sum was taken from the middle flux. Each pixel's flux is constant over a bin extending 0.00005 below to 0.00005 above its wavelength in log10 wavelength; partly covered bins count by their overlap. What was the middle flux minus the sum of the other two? -20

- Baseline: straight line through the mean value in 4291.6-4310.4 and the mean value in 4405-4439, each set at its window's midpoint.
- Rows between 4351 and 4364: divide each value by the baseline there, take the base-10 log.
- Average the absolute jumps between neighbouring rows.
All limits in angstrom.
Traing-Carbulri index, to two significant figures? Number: 0.025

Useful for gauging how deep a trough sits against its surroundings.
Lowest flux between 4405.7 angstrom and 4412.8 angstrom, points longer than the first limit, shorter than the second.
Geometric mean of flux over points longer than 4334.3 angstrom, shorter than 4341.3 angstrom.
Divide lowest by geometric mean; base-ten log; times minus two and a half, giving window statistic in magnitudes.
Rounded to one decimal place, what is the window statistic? 0.1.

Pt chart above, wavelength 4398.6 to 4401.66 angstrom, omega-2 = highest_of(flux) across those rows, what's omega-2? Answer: 21.56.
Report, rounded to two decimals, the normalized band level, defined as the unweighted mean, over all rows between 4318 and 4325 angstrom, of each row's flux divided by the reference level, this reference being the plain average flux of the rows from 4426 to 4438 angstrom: 0.82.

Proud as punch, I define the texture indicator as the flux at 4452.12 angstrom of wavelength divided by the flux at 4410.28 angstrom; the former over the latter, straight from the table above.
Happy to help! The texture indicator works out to 1.0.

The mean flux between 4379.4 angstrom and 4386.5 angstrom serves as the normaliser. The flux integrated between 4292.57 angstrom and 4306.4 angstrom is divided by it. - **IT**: 12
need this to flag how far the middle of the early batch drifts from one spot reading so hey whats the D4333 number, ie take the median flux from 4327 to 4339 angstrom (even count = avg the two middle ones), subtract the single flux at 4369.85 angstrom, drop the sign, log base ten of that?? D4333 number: 0.64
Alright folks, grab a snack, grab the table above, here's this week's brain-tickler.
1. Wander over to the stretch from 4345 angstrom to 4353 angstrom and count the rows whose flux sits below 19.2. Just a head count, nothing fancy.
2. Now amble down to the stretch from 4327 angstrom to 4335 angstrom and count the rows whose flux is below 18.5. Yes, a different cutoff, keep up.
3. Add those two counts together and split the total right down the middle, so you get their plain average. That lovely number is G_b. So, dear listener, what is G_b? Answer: 7.0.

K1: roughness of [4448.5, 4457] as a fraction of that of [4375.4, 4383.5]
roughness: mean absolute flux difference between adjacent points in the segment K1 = 2.3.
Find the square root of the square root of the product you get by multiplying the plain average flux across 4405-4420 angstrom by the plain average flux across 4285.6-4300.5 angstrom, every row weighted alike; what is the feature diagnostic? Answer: 4.06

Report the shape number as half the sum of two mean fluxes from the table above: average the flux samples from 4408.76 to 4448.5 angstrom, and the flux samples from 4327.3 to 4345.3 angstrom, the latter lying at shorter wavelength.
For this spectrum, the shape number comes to 19.4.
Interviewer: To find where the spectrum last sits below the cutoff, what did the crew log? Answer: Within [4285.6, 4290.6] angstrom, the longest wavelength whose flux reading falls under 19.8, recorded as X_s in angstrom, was 4290.09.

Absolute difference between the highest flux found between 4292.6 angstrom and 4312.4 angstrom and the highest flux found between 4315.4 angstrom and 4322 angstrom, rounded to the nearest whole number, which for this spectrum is 0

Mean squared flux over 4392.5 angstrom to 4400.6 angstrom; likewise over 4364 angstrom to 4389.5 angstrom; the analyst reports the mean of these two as 389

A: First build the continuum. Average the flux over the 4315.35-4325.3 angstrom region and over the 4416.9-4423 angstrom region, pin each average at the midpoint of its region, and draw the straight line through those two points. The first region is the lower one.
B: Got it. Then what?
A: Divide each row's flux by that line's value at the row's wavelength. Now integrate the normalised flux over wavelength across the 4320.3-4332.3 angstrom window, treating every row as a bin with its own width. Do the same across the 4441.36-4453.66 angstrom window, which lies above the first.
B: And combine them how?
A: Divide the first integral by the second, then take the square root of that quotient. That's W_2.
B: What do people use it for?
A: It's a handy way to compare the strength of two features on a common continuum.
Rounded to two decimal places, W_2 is 1.01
